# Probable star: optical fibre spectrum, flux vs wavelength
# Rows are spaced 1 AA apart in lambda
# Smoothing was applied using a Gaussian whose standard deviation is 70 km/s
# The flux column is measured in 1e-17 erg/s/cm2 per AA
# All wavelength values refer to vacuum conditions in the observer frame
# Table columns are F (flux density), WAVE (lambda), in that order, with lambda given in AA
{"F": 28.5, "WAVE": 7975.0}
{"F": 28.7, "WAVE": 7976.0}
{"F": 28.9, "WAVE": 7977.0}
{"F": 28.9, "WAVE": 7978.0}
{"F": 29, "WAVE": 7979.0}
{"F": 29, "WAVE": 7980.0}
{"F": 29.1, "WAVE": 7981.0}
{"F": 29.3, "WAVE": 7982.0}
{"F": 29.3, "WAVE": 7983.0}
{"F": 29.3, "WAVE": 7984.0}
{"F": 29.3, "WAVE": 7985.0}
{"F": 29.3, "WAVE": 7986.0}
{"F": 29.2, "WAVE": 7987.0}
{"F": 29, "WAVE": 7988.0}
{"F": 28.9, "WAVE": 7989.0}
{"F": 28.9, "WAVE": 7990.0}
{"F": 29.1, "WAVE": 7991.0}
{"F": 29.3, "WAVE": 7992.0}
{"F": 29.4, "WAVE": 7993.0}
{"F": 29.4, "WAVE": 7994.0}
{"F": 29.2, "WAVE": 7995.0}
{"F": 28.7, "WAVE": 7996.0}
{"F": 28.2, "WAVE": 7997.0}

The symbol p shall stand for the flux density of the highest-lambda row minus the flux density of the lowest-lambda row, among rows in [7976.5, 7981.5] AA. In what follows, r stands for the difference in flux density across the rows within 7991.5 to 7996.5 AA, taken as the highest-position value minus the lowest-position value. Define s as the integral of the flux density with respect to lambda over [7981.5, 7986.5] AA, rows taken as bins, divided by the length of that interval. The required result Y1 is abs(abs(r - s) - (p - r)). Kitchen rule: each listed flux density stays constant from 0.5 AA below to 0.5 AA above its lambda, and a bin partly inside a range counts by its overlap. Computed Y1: 29.1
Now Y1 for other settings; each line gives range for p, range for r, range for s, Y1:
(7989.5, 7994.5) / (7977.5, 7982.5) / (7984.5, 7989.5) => 28.6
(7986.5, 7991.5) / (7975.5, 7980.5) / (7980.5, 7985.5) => 29.4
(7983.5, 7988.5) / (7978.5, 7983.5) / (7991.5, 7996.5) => 29.5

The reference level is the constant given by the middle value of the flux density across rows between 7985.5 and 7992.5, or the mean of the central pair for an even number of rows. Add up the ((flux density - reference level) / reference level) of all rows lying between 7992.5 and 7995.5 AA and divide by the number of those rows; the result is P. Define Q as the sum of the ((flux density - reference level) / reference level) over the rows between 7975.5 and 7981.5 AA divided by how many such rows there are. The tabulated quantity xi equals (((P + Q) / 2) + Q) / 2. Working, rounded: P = 0.0080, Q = -0.0057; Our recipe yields -0.0023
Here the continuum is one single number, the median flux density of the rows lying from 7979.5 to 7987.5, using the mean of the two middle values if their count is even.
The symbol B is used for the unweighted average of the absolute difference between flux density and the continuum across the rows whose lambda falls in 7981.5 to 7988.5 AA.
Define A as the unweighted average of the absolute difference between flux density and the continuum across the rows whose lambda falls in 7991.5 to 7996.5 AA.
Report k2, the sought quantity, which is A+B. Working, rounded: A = 0.18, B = 0.06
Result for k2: 0.24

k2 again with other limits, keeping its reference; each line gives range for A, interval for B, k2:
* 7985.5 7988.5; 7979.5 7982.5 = 0.30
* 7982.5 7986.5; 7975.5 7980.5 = 0.40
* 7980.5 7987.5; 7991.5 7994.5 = 0.11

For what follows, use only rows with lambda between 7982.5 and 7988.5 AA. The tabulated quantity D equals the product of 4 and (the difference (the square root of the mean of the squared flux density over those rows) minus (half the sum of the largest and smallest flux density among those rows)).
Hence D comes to 0.33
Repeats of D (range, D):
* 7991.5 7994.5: 0.07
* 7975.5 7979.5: 0.10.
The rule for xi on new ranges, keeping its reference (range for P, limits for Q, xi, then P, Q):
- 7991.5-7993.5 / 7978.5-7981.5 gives 0.0004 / 0.0086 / -0.0023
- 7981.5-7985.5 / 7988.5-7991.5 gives -0.0017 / 0.0069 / -0.0046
